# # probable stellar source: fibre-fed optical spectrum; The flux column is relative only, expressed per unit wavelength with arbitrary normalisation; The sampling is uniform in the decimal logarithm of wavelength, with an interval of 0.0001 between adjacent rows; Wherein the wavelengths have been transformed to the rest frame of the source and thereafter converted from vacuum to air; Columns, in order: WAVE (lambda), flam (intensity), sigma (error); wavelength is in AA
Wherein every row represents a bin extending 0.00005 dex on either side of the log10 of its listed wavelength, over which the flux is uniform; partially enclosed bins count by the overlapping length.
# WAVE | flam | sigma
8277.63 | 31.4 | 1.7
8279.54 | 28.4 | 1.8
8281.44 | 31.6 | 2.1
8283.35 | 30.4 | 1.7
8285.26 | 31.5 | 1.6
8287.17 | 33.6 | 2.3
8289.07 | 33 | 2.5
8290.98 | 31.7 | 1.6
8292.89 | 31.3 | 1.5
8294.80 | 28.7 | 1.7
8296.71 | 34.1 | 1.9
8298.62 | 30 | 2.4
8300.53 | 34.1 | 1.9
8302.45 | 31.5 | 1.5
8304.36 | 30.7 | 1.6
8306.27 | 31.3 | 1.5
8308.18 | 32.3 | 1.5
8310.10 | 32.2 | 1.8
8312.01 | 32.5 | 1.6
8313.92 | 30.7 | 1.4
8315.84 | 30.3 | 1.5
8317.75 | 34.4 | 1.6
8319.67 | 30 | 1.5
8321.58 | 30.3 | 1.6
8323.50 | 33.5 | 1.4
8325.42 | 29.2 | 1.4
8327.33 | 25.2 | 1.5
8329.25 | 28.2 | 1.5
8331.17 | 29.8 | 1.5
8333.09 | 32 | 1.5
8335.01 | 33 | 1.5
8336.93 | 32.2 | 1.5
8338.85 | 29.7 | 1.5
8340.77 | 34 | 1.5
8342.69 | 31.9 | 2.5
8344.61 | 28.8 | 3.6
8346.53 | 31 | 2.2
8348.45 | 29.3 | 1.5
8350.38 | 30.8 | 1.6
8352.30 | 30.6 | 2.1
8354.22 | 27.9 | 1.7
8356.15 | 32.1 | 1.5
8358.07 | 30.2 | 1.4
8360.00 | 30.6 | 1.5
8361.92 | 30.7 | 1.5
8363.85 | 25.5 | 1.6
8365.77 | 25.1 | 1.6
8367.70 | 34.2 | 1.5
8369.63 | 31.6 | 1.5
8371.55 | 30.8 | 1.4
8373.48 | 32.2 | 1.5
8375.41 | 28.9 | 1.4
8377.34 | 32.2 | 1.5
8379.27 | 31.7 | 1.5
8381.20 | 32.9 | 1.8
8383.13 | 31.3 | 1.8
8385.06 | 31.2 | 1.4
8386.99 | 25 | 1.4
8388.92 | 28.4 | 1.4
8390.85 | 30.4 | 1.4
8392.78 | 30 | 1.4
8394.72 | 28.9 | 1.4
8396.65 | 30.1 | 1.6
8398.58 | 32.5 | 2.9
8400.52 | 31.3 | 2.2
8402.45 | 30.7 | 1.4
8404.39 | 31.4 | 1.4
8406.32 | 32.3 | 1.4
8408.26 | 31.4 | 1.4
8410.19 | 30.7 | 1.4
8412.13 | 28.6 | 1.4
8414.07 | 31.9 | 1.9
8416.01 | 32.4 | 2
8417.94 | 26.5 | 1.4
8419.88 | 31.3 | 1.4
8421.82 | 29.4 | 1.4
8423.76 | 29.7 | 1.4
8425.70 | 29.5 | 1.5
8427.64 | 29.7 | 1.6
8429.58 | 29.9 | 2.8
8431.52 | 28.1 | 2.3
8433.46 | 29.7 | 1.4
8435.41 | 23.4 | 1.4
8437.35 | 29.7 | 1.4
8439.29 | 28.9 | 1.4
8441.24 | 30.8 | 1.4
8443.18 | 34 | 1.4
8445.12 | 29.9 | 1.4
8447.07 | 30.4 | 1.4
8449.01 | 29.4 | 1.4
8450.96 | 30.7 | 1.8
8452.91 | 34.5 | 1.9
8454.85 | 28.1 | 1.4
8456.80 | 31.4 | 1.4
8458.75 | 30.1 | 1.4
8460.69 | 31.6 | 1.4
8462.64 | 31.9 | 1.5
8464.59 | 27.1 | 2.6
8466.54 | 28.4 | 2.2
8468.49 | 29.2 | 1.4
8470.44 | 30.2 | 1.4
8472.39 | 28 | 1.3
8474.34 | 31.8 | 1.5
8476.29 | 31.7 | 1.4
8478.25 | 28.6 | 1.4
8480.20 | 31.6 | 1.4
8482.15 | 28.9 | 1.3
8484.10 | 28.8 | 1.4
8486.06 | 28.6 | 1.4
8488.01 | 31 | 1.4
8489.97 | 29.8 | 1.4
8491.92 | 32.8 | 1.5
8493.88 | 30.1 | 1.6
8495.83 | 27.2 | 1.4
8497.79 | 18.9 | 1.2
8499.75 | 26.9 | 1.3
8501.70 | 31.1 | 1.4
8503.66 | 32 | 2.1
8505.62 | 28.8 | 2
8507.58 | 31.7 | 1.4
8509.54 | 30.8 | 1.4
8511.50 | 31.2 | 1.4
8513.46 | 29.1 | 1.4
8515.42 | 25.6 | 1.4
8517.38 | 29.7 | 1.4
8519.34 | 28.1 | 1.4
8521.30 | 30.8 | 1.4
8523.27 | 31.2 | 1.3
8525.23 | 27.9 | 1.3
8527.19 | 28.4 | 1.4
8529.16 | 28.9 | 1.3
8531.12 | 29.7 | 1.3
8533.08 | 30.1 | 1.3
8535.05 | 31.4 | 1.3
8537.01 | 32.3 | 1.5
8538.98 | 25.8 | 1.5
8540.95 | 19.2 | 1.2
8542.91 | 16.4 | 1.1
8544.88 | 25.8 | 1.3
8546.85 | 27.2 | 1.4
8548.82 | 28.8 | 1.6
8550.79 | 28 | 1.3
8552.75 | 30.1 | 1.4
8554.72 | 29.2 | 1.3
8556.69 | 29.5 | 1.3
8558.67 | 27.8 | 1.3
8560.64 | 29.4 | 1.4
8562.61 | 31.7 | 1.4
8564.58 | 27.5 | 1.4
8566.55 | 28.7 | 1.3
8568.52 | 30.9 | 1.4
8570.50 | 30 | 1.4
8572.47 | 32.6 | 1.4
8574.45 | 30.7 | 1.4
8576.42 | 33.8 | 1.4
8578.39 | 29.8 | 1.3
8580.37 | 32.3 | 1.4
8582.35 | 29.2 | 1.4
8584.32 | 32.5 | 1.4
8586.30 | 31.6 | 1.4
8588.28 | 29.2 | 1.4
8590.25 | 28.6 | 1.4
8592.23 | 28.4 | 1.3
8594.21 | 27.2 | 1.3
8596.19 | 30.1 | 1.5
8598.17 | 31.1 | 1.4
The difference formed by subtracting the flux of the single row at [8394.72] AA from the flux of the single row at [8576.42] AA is 4.9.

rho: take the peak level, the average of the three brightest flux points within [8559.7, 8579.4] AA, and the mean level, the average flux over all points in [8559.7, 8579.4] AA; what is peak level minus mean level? 2.2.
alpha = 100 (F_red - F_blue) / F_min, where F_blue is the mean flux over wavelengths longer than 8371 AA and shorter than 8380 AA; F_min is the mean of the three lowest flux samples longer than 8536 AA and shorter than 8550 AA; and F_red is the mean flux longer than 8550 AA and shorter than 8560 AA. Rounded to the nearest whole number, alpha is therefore -11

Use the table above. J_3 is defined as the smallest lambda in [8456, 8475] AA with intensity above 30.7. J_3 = 8456.80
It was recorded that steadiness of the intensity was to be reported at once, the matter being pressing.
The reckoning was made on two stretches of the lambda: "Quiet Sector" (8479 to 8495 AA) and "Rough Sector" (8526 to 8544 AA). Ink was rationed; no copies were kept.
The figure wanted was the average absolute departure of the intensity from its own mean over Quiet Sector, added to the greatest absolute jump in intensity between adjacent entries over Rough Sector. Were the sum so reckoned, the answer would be 7.8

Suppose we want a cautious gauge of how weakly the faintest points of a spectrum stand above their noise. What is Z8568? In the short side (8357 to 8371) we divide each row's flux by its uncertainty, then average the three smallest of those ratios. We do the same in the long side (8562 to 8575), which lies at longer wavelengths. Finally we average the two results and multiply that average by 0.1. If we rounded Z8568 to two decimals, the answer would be 1.92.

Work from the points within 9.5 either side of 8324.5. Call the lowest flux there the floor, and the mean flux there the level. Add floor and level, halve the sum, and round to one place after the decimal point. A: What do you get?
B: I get 27.7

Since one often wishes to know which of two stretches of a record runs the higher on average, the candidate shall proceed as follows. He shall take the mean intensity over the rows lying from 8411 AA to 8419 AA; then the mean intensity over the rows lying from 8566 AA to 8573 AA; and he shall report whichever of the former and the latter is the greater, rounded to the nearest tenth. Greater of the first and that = 30.5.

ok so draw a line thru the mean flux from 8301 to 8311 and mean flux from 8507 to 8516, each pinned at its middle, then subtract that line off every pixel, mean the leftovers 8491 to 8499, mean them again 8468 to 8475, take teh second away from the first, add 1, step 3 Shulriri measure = -1.3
